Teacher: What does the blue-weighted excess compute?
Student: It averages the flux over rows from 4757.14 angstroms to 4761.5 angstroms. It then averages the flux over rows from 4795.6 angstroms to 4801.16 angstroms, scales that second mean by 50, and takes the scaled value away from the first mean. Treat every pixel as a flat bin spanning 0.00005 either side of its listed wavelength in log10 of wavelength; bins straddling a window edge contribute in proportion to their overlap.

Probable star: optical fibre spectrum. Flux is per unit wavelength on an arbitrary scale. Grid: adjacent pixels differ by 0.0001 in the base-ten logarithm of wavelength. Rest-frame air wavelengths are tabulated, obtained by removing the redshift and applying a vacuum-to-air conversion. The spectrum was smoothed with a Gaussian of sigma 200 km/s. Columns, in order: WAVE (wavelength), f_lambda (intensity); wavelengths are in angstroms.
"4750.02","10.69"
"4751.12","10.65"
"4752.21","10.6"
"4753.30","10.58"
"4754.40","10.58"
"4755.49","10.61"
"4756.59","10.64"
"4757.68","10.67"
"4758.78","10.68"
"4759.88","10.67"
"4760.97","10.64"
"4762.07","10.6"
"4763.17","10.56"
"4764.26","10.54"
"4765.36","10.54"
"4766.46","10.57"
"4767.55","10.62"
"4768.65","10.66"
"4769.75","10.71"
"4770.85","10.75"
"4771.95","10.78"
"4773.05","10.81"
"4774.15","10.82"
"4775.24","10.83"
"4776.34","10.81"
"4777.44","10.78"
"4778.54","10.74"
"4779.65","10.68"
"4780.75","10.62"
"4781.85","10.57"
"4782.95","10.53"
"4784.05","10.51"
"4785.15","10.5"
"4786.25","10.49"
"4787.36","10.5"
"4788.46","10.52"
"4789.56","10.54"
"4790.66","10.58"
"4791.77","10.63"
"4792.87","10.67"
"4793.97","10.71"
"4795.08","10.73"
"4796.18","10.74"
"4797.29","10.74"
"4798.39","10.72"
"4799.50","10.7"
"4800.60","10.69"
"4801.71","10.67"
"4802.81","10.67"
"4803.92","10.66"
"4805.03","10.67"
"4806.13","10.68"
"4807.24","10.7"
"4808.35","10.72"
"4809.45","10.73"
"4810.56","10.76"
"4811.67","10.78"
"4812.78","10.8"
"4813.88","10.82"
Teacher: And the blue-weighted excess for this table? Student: -525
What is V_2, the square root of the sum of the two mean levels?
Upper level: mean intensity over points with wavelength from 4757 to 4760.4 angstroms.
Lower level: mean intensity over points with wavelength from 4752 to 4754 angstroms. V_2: 4.61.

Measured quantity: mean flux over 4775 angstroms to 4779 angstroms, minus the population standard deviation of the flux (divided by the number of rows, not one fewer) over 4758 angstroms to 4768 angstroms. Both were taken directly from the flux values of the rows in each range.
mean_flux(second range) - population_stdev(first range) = 10.7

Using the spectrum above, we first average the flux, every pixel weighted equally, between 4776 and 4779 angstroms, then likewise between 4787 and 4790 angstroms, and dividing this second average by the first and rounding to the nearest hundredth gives 0.98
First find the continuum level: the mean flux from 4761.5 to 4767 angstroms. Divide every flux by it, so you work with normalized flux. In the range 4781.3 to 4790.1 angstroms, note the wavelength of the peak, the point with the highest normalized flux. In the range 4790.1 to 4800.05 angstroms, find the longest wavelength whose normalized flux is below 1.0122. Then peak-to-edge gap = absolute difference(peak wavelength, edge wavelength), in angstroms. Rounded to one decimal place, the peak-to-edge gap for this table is 11.0 angstroms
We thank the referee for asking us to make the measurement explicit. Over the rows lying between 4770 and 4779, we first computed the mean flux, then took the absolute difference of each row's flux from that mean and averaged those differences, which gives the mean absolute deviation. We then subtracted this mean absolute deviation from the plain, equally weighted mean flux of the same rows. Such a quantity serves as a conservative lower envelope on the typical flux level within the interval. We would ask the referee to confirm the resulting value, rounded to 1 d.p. 10.8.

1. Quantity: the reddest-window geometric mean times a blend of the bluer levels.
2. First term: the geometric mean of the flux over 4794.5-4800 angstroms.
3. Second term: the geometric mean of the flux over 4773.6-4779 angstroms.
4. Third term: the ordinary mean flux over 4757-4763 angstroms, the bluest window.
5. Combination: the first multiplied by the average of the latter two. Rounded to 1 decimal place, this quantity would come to 115.0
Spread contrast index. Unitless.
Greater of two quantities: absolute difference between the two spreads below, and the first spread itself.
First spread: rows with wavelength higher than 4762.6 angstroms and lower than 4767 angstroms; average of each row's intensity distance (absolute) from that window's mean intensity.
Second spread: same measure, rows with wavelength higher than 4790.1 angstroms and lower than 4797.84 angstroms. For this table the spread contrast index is 0.04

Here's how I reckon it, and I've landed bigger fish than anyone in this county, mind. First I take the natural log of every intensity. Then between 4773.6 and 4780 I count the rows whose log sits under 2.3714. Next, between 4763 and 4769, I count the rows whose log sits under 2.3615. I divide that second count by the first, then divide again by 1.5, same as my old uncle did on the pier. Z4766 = 2.67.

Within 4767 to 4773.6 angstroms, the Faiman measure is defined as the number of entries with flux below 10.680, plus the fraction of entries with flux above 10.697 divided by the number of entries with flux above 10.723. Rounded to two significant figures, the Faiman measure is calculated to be 2.2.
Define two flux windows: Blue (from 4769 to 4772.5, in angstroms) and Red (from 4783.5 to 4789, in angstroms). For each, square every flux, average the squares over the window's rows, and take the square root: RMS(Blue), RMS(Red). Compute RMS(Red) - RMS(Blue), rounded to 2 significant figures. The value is -0.24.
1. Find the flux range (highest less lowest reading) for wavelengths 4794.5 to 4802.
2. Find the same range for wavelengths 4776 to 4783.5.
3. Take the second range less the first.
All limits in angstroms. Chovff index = 0.21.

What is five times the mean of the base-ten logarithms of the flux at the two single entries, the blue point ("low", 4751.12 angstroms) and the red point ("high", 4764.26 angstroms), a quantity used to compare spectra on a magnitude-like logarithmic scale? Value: 5.13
